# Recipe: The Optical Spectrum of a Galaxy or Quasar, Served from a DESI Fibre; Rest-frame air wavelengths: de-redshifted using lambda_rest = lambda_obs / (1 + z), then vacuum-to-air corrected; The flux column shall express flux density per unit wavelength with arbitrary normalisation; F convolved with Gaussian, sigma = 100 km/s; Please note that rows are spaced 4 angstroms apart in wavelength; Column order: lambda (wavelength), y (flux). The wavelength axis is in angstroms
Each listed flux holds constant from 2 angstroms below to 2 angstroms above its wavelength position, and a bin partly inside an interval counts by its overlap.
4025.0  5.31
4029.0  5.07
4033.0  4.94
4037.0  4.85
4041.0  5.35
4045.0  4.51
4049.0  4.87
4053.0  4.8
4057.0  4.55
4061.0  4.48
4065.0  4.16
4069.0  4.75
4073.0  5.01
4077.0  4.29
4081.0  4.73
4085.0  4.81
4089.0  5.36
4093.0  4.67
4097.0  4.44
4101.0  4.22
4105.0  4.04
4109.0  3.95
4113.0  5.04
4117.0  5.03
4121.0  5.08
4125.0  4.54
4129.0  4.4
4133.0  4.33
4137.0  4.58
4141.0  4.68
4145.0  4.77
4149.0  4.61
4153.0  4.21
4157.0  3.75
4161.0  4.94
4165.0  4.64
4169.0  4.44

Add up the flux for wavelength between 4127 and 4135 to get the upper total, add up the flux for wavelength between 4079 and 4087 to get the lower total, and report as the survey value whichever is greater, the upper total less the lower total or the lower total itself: 9.5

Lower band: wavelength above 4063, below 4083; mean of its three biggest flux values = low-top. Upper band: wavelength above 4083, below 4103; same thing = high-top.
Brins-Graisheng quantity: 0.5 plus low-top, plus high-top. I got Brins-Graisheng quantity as 10.3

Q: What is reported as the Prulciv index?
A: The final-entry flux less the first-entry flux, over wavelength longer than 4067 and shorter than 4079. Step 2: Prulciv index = -0.5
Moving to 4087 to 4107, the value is -1.3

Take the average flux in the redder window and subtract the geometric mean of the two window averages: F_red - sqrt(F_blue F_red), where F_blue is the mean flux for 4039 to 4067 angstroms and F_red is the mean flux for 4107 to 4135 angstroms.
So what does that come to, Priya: -0.025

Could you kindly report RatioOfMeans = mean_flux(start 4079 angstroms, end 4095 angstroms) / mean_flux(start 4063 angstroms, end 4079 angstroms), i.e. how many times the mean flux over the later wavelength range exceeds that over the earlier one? 1.07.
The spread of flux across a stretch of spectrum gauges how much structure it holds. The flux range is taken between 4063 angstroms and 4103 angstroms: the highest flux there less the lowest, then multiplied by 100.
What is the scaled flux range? 120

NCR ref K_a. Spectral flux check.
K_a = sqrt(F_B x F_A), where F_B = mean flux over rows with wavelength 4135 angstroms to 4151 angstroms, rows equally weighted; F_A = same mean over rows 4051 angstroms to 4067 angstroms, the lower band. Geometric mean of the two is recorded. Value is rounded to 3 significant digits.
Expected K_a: 4.58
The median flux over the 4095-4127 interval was 4.49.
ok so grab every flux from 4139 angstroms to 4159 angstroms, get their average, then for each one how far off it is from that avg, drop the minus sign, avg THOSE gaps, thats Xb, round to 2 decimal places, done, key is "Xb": 0.34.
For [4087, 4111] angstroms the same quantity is 0.38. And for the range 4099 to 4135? 0.36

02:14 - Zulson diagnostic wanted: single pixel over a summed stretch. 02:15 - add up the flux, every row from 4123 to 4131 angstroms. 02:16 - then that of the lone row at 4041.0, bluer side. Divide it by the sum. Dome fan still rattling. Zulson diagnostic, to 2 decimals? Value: 0.60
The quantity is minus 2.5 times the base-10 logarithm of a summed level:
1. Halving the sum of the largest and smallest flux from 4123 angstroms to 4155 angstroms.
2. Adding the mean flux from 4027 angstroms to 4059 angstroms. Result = -2.43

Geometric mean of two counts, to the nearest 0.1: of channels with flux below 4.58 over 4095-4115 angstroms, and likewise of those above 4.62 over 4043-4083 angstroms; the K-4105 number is 4.5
